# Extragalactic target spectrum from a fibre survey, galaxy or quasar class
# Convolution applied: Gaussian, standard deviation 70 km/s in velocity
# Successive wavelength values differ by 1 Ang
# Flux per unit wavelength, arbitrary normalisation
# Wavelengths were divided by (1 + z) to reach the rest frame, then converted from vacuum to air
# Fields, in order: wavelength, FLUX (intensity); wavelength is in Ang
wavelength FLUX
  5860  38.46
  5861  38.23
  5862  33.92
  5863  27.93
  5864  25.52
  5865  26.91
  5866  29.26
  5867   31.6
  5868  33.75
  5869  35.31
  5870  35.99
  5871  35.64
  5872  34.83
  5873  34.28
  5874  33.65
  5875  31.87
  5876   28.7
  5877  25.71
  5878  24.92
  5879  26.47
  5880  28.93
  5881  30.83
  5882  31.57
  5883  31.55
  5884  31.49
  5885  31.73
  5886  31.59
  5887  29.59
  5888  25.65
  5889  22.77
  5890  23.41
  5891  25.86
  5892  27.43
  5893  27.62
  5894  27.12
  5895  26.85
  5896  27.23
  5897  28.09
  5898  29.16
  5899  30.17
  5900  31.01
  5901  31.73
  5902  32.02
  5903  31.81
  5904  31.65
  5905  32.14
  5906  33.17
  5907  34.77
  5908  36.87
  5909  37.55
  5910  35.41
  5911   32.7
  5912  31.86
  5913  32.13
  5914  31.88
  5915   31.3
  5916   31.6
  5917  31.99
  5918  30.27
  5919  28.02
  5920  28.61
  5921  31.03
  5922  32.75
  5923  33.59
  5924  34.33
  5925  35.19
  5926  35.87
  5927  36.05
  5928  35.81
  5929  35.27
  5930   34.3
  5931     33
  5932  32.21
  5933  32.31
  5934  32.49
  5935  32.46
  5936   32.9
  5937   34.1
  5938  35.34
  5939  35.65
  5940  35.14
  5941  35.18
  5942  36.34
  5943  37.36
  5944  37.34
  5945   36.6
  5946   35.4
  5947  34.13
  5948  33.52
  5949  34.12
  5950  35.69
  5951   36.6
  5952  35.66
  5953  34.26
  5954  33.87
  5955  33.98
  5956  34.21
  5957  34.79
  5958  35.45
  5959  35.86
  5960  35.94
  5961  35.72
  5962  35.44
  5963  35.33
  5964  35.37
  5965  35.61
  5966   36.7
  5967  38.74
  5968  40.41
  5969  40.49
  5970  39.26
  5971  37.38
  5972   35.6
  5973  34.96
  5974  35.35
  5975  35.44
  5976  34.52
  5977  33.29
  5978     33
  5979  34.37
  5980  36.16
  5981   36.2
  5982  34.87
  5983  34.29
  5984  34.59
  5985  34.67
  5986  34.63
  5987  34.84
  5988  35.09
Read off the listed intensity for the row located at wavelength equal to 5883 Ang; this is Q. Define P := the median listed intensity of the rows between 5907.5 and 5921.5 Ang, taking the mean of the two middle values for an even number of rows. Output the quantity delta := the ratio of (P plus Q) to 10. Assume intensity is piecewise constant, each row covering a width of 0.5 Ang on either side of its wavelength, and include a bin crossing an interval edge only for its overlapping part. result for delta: 6.34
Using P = 31.9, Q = 31.55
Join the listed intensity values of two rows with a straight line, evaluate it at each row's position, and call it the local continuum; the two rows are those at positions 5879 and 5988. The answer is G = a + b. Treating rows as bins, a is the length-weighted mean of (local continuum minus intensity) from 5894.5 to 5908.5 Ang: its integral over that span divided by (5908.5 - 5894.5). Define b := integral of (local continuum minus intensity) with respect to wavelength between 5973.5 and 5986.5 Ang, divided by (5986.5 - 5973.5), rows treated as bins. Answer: -3.2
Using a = -2.9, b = -0.3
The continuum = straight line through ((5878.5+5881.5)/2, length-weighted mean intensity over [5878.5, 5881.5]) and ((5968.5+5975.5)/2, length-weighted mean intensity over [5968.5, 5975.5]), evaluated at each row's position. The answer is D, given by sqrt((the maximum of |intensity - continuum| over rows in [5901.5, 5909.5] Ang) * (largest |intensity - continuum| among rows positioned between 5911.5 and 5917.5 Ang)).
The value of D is 1.9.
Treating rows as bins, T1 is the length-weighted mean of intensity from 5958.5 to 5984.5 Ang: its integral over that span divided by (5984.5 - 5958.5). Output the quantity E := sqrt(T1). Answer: 6.0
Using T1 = 36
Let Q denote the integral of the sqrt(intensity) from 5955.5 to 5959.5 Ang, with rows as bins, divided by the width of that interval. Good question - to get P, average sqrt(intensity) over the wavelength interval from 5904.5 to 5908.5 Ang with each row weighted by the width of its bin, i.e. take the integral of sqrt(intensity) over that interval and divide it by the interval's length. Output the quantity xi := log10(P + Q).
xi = 1.07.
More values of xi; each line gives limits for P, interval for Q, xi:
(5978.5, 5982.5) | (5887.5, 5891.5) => 1.04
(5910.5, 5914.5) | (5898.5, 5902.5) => 1.05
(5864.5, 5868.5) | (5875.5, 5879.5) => 1.03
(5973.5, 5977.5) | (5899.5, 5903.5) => 1.06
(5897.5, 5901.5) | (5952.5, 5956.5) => 1.06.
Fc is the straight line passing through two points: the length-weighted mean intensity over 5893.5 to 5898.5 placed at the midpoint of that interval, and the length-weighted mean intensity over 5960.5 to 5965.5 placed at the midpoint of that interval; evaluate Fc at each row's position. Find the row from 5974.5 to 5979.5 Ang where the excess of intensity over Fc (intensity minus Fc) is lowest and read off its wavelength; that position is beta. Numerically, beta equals 5978 Ang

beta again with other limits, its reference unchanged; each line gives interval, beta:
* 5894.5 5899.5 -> 5895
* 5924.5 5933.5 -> 5933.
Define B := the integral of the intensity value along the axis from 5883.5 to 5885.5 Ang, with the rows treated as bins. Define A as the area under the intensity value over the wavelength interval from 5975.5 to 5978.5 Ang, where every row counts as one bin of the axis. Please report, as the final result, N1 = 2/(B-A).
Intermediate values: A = 101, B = 63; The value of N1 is -0.05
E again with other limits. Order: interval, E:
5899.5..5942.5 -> 5.8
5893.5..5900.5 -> 5.3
